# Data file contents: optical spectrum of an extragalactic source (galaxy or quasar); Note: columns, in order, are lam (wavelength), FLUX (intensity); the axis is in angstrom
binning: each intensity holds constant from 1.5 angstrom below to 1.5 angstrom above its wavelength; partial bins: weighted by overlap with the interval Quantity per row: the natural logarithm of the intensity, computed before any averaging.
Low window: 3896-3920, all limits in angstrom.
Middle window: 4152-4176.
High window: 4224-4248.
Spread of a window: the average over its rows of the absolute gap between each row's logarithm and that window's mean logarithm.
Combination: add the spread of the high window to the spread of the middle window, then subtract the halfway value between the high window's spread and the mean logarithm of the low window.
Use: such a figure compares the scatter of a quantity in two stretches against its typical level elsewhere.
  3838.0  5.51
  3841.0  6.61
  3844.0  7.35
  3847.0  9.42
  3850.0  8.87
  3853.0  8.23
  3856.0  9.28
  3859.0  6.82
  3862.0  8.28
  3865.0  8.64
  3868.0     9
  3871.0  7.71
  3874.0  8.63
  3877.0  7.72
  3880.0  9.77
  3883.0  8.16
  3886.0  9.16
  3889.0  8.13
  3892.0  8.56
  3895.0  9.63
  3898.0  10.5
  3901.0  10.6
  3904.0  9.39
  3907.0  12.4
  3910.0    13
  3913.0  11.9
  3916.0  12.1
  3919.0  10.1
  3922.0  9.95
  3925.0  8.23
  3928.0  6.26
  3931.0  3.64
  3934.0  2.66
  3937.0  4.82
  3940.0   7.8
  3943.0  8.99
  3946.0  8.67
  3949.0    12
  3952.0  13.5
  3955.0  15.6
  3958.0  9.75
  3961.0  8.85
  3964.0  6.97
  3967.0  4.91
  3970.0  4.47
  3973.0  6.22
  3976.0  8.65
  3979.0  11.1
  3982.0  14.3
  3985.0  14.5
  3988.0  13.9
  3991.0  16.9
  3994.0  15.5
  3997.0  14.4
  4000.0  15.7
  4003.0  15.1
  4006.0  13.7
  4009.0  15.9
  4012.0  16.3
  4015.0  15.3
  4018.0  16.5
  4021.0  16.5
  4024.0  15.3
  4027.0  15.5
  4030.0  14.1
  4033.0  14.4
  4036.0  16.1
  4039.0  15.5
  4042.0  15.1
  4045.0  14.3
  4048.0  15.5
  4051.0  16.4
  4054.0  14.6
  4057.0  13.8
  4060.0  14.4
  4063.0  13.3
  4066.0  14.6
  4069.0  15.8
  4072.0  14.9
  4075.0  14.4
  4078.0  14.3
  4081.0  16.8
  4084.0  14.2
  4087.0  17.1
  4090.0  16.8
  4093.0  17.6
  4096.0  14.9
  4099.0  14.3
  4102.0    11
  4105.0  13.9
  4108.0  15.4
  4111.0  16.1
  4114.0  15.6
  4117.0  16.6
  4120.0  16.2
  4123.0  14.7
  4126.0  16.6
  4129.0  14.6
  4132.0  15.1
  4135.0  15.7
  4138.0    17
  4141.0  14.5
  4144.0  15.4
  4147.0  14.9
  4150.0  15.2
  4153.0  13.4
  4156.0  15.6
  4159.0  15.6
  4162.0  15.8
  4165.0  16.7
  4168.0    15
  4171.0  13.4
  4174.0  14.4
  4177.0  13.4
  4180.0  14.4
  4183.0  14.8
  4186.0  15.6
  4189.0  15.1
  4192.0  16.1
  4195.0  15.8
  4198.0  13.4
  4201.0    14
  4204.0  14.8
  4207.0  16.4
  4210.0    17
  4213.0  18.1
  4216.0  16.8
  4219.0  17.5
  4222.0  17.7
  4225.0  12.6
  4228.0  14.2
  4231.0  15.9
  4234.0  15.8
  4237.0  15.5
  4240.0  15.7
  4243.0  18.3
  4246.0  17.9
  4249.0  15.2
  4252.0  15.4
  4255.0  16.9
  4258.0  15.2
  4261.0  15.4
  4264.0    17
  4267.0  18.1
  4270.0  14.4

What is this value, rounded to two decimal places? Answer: -1.10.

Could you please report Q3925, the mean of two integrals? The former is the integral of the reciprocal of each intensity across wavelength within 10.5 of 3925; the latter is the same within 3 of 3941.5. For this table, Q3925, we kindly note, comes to 2.2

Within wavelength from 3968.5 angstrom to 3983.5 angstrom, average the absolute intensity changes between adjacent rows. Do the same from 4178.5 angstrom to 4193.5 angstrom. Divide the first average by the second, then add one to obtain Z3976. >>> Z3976 4.6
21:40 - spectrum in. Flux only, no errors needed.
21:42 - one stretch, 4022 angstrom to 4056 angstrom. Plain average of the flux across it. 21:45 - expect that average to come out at 15.2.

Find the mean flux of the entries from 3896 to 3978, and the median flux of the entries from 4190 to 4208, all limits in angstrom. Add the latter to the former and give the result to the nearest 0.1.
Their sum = 24.3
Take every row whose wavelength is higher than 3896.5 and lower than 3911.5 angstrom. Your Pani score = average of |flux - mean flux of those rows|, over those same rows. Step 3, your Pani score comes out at 1.22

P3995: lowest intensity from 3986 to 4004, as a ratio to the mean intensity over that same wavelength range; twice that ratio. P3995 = 1.82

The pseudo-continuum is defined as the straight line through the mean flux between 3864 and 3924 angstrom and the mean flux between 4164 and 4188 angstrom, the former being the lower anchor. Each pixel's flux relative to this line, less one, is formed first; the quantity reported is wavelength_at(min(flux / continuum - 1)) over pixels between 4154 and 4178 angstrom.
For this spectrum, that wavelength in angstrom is 4177.0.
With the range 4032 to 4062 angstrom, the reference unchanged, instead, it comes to 4057.0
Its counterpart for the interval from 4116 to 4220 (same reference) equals 4198.0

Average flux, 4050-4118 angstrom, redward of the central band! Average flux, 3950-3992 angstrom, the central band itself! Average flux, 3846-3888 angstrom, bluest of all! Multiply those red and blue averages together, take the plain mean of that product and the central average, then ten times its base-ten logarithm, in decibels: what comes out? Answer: 18.4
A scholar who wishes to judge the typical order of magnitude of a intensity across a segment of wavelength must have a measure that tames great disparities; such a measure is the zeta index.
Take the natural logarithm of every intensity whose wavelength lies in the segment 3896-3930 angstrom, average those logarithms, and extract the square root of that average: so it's 1.52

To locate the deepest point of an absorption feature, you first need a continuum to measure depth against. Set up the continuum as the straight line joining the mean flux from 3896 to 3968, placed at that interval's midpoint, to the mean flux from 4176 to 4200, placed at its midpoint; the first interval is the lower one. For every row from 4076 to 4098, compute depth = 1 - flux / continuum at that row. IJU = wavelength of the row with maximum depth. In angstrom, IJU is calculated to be 4084.0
